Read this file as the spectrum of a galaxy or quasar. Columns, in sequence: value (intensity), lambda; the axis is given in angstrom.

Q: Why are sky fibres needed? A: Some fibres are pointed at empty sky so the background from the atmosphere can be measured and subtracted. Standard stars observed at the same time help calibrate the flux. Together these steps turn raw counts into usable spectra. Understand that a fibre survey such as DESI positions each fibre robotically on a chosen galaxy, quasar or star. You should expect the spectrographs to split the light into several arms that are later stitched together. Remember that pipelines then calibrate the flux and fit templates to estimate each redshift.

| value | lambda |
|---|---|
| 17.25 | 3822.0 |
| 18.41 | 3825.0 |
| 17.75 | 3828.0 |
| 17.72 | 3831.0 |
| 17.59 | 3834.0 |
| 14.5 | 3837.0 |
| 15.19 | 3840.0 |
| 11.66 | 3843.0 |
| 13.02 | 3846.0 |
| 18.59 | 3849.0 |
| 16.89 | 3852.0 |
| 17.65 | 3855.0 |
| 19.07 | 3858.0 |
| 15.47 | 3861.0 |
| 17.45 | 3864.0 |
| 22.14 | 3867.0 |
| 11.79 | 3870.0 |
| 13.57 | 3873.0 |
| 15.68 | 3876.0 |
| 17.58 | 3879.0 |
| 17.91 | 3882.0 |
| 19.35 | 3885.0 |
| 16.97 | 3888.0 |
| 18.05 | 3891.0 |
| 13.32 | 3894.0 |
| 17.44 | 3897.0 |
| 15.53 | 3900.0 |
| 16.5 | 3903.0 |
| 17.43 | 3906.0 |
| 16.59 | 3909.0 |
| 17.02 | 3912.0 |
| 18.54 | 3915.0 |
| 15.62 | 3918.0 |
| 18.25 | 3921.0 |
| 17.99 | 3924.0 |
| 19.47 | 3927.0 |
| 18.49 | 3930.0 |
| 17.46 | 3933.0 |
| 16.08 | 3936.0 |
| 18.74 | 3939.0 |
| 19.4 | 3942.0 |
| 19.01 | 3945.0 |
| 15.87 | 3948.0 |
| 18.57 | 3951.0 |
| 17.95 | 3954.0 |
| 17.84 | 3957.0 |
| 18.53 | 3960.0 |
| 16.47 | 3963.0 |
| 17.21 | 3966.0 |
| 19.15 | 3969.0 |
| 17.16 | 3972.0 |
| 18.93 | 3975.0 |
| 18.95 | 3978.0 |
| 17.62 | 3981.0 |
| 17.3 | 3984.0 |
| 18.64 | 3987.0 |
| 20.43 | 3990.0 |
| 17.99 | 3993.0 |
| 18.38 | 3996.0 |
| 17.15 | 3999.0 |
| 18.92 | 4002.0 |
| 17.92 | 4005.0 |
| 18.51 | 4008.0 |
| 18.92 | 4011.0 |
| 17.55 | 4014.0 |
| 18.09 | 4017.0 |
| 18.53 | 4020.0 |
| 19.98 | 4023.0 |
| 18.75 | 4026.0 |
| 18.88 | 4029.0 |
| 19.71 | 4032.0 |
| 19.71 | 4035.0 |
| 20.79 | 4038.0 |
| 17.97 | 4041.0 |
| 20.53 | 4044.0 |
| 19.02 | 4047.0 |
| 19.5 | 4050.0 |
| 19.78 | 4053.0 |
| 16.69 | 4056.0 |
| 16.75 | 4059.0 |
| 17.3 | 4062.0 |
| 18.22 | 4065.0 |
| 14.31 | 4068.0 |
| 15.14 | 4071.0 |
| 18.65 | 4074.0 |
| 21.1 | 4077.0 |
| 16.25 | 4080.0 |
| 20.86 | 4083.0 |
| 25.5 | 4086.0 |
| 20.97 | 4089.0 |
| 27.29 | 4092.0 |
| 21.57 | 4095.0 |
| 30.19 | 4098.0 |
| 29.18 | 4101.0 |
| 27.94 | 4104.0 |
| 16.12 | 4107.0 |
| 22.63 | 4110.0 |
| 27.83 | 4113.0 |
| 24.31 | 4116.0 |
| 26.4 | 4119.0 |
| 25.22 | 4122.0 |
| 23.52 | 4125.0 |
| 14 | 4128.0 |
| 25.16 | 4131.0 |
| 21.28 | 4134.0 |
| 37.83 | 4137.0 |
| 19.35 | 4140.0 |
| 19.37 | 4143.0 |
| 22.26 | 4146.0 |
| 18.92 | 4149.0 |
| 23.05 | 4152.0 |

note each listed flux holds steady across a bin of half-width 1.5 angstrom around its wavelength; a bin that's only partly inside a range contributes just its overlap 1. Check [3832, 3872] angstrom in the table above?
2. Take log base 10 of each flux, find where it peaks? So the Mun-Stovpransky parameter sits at 3867.0 angstrom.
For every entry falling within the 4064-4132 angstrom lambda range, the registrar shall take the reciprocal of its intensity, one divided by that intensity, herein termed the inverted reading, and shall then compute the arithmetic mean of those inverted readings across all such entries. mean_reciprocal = 0.0473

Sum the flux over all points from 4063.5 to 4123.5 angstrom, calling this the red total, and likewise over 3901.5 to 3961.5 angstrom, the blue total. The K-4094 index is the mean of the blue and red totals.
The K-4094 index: 403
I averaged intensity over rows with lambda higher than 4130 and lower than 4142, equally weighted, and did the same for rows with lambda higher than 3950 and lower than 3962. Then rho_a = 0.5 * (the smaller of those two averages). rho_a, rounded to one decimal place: 9.1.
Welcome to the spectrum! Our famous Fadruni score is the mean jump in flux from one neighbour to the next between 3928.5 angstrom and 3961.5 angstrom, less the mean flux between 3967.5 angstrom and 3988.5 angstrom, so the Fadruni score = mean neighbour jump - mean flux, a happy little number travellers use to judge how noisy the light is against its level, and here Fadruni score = -16.9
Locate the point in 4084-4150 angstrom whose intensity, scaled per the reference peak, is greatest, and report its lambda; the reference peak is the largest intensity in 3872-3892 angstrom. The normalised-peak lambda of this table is 4137.0 angstrom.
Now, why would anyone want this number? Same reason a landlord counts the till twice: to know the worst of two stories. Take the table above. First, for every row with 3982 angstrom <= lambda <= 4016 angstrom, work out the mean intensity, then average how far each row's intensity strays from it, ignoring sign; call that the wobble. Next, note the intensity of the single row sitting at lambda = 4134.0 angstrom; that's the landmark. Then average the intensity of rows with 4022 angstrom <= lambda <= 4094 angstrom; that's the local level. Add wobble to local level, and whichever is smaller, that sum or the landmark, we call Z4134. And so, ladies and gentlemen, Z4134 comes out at 20.0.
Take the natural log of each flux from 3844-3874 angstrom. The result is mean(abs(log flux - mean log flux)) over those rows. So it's 0.16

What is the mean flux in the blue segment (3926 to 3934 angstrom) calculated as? 18.5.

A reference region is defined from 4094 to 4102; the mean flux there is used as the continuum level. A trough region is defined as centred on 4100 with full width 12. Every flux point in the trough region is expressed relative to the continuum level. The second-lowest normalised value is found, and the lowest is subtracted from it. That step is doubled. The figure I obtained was 0.47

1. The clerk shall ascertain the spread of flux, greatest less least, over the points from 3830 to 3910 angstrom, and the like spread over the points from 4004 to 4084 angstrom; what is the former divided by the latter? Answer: 1.5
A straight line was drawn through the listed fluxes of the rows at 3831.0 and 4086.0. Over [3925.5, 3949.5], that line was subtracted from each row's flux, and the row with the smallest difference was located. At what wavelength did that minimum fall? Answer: 3948.0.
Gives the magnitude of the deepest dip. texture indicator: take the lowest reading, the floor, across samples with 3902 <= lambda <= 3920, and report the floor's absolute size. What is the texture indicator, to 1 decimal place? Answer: 15.6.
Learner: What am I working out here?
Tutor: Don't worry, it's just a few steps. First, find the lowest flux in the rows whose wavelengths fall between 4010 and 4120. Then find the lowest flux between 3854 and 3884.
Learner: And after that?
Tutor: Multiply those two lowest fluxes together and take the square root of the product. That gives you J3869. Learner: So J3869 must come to 13.0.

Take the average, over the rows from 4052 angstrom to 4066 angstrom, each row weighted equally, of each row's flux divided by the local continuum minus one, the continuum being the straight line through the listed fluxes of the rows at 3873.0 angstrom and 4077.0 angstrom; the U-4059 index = -0.1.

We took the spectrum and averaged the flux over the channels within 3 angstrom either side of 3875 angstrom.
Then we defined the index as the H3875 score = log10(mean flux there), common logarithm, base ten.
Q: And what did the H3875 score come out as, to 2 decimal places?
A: 1.17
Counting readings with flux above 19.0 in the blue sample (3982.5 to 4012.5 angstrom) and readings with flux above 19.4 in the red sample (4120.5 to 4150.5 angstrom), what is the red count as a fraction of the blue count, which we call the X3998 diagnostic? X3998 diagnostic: 6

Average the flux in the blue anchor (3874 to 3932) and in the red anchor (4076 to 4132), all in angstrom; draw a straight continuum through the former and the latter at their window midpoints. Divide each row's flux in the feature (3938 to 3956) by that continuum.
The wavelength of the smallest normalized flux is 3948.0 angstrom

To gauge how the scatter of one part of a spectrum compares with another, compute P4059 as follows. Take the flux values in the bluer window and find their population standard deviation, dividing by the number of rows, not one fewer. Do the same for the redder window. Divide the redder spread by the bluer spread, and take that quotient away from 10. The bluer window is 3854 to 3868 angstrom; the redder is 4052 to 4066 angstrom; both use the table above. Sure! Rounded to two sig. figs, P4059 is 9.5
